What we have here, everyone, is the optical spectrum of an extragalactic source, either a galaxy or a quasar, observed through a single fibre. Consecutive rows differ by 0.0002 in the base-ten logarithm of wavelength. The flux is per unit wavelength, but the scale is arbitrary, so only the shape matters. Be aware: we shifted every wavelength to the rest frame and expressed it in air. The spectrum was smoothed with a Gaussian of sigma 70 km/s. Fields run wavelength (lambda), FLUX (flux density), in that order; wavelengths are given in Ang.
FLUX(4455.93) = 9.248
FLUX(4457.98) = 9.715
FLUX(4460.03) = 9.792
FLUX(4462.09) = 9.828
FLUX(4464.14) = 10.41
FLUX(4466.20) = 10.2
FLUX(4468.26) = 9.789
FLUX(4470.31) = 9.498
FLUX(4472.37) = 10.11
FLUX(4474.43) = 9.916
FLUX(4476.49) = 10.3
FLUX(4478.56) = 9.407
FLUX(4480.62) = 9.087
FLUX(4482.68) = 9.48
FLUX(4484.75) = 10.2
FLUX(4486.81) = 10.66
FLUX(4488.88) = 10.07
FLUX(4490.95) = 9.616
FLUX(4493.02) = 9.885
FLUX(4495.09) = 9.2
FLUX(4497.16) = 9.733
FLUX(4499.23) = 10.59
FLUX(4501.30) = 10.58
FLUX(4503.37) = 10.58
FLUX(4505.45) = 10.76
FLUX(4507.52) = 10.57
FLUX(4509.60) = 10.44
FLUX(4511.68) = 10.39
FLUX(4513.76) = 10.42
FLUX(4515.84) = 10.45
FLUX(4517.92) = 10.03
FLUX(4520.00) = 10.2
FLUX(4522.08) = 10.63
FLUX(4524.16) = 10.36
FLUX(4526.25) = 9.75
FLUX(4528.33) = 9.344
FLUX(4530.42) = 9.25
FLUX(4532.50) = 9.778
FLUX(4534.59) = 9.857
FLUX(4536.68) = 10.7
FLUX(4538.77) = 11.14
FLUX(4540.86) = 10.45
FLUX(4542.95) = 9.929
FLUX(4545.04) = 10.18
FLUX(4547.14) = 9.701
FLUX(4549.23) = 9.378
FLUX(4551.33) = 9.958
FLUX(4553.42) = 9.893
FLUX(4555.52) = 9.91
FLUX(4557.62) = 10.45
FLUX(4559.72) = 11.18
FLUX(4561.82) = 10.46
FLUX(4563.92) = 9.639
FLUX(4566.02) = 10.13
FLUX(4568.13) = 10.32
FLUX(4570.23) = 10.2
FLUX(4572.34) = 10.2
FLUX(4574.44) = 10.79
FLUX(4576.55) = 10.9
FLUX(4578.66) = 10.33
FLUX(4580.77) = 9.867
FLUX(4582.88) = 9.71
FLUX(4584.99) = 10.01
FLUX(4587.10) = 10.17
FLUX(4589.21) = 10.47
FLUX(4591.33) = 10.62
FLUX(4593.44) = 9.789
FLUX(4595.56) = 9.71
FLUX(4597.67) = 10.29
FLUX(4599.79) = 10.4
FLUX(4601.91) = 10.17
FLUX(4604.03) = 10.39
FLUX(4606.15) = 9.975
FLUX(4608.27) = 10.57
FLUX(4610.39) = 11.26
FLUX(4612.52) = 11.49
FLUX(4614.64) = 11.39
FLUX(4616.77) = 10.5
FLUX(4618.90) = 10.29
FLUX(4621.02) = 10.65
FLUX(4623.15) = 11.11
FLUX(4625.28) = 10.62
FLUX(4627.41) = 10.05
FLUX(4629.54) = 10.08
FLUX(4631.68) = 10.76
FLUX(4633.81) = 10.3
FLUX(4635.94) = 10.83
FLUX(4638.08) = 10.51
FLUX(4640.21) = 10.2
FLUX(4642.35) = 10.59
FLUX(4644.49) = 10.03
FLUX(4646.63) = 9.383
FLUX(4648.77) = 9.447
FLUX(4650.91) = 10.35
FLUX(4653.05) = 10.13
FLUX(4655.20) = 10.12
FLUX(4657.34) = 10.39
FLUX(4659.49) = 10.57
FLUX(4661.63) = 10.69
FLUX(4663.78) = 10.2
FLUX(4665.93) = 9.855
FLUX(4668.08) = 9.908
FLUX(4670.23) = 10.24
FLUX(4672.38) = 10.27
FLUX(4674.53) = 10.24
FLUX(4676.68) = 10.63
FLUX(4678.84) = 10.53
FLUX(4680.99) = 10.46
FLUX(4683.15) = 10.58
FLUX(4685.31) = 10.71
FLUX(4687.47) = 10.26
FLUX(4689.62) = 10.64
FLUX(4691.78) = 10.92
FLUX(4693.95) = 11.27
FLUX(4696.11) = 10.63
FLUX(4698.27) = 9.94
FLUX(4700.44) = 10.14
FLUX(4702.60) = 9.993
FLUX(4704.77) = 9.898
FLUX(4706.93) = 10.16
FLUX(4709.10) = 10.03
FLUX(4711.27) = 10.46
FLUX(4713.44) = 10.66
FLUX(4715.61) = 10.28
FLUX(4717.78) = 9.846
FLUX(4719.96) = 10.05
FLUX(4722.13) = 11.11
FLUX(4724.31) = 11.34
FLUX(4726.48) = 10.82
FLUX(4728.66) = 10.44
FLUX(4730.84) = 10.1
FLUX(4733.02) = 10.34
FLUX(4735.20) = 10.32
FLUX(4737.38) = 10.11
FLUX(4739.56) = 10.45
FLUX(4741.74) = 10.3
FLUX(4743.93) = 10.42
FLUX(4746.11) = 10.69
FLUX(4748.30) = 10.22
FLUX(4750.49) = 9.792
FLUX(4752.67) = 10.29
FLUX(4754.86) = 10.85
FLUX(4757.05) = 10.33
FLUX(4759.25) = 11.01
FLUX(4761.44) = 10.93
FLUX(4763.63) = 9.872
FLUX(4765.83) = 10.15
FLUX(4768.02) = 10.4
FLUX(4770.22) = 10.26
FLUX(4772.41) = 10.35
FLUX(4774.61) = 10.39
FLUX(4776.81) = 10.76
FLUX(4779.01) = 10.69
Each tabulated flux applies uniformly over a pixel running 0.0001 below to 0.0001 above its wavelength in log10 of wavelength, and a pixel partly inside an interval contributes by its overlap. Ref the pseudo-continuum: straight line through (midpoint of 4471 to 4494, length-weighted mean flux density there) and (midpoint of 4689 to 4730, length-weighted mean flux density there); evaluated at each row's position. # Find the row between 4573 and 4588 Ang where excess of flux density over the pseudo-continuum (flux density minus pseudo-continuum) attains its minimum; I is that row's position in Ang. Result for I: 4582.88 Ang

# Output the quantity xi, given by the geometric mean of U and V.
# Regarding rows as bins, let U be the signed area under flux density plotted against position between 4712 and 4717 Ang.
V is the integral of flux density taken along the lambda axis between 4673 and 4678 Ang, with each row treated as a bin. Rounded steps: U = 52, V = 52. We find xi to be 52.2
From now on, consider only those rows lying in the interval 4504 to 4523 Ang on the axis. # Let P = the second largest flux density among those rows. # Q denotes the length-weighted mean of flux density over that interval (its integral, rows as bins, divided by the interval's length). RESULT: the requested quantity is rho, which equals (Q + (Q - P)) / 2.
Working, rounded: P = 10.63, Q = 10.4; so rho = 5.12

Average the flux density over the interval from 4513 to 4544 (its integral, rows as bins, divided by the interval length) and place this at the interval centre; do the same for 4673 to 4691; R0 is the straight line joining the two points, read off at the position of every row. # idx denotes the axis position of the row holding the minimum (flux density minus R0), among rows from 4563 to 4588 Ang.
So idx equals 4563.92 Ang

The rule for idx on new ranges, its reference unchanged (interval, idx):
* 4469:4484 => 4480.62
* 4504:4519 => 4517.92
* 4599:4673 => 4646.63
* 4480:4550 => 4480.62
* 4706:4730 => 4717.78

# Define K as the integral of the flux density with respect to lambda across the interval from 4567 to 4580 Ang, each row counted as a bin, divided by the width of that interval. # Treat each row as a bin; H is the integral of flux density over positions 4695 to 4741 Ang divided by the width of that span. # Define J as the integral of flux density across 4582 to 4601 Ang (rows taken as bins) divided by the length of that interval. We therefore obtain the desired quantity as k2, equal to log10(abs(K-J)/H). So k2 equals -1.5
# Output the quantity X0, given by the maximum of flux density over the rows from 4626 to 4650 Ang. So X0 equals 10.83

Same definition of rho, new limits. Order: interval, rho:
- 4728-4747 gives 5.12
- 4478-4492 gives 4.70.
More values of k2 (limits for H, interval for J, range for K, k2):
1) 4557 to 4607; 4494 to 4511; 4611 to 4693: -1.9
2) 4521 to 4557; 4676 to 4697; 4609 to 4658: -1.7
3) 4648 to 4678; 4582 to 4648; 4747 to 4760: -3.7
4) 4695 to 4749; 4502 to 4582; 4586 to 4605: -4.6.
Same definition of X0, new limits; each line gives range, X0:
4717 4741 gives 11.34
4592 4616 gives 11.49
